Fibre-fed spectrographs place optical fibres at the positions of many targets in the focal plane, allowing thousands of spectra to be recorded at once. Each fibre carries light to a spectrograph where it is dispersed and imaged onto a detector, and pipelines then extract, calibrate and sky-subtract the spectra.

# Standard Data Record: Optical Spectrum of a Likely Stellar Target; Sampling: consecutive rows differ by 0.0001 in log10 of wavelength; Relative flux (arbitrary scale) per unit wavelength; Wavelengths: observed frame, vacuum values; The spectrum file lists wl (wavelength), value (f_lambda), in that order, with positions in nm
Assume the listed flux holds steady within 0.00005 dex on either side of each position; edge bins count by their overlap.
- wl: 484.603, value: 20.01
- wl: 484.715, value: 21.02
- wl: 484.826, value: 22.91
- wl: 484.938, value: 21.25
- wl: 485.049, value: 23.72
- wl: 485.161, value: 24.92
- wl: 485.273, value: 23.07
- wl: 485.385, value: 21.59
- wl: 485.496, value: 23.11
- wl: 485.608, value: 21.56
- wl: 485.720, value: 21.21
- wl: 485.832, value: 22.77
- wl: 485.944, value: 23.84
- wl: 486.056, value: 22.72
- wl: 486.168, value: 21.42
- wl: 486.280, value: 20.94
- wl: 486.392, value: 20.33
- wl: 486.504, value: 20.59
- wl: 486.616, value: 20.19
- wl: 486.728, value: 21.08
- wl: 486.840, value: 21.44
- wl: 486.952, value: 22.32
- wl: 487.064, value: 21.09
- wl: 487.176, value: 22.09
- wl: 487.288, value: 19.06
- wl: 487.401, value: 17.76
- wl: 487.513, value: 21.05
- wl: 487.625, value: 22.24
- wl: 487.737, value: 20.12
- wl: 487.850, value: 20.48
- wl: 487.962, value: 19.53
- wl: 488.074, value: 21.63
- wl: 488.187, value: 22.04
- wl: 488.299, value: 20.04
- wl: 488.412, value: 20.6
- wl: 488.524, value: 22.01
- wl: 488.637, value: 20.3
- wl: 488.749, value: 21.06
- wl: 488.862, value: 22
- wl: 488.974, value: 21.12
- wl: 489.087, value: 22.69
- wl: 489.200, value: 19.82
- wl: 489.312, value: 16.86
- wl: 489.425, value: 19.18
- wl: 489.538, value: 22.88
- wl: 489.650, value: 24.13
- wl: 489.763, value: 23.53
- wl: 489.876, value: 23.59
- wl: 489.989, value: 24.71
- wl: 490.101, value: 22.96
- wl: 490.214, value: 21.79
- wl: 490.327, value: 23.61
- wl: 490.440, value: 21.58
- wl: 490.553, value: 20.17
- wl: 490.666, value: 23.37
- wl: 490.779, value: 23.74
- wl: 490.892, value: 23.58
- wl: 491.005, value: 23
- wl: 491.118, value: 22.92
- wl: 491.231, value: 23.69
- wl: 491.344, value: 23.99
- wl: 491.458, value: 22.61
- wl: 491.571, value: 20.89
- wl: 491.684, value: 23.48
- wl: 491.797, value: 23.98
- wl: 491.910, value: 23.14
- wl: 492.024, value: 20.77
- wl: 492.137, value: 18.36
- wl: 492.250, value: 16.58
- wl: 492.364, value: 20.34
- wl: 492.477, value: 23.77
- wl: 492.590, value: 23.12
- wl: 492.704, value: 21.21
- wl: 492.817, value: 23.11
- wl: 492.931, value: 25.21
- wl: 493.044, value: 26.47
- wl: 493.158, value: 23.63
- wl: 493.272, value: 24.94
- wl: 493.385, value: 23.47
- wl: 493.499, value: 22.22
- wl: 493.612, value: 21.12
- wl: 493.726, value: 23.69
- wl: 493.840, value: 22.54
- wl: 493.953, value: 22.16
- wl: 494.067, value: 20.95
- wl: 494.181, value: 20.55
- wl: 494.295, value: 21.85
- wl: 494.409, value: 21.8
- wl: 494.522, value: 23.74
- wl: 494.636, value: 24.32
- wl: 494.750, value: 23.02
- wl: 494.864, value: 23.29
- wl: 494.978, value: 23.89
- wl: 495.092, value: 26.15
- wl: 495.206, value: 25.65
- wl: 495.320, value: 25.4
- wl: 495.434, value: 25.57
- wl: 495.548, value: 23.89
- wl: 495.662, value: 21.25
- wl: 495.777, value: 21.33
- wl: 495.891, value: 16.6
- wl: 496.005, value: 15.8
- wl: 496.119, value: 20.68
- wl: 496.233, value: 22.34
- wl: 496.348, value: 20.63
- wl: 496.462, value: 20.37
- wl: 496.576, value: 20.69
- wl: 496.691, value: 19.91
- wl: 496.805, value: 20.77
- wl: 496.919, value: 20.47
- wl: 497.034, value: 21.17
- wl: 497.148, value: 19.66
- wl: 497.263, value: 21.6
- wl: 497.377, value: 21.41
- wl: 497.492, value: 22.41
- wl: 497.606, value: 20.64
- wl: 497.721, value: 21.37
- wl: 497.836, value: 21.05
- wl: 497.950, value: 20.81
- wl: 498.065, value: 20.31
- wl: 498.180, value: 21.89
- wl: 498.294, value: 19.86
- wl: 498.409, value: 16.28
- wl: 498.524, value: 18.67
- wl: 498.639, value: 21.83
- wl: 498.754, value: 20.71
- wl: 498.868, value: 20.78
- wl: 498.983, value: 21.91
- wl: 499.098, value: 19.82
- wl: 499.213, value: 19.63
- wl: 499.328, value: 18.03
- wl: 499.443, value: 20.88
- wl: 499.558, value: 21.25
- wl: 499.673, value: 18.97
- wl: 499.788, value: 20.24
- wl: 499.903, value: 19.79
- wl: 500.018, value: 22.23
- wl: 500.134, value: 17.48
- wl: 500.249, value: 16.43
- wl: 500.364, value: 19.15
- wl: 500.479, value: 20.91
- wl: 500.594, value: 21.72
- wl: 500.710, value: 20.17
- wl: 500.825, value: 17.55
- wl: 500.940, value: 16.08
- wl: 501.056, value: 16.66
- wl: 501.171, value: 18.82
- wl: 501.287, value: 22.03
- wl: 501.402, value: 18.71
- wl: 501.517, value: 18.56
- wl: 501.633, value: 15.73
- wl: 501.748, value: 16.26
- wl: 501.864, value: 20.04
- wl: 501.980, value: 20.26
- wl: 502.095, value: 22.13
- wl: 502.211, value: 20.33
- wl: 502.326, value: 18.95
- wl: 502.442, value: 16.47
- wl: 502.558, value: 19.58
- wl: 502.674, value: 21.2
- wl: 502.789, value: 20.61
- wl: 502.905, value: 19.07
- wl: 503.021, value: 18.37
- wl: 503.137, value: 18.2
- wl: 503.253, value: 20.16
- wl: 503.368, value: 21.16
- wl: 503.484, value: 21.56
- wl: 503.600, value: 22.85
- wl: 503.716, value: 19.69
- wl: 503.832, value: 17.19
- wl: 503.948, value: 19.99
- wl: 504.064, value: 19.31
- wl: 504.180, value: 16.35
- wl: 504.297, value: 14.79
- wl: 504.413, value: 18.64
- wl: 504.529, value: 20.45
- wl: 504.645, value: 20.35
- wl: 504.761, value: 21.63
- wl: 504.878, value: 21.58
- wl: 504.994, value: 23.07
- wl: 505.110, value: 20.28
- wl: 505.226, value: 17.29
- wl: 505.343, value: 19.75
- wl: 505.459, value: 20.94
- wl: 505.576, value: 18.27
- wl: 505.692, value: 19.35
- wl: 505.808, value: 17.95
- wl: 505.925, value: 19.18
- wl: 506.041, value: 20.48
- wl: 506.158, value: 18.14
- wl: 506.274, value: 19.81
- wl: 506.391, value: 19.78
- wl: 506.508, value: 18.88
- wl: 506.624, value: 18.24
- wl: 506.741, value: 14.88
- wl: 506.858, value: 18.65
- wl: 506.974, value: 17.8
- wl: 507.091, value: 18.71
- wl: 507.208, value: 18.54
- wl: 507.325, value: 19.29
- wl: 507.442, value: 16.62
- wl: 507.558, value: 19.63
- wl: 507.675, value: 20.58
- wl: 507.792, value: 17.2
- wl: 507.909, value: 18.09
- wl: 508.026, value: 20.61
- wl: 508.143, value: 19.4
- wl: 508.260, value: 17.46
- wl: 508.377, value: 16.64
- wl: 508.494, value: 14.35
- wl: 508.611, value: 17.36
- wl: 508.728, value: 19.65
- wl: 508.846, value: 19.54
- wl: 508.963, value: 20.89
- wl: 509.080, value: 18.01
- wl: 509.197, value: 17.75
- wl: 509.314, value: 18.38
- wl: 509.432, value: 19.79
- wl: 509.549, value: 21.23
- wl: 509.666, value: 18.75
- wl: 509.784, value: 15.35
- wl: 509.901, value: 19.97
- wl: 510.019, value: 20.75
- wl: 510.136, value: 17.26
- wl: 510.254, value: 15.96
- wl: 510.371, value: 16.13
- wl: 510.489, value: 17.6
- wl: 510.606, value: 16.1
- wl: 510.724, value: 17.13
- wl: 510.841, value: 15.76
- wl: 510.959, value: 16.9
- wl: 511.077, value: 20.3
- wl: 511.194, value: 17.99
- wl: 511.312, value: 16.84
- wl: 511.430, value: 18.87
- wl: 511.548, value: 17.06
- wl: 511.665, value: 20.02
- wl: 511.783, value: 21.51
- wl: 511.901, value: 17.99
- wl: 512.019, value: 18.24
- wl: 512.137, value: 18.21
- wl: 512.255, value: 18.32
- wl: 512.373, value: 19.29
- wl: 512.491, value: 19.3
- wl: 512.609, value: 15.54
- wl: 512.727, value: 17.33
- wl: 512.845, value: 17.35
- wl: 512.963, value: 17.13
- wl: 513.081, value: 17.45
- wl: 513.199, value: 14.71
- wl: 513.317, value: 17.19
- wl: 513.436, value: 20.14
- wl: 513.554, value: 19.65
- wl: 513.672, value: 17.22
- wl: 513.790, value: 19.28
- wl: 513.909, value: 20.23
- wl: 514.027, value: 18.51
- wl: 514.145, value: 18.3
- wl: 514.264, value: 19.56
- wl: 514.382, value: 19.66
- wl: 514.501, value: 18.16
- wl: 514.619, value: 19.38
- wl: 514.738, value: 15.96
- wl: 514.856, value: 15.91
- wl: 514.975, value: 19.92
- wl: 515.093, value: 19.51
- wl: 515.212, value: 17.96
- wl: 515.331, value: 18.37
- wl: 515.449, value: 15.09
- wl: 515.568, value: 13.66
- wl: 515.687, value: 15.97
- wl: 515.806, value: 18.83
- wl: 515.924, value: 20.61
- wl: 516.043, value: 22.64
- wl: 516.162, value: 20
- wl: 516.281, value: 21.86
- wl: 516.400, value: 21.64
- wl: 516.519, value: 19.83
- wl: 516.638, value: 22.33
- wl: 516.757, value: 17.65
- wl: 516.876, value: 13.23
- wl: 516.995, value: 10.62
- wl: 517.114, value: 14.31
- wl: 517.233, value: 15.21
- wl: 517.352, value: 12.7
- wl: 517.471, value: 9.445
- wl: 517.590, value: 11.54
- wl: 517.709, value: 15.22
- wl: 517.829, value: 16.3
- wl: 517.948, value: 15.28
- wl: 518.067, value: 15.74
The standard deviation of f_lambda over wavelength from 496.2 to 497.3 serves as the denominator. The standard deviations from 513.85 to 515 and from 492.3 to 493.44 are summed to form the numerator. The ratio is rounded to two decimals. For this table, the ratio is 4.27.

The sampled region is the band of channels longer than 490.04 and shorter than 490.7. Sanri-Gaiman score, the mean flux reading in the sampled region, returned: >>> 22.2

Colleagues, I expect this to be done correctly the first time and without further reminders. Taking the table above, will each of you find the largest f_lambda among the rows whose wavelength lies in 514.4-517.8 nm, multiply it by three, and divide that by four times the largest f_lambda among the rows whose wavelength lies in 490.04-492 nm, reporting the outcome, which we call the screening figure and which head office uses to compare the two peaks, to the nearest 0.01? 0.71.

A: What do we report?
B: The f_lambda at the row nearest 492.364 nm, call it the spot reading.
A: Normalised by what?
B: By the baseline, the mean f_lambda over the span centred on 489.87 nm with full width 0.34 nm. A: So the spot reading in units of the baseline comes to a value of 0.85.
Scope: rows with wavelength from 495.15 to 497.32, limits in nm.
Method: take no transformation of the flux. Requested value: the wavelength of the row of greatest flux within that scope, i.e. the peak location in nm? 495.206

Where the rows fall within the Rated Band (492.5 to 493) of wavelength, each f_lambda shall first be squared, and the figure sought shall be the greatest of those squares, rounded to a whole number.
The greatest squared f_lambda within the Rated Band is 636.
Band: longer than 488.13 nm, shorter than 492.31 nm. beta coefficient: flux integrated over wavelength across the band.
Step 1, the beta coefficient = 92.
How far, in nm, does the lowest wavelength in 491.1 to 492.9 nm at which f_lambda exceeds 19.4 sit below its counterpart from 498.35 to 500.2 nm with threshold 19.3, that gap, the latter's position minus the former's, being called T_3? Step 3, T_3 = 7.52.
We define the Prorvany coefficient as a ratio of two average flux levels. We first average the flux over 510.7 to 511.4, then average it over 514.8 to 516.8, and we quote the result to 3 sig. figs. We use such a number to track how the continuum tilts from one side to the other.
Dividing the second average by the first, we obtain 1.08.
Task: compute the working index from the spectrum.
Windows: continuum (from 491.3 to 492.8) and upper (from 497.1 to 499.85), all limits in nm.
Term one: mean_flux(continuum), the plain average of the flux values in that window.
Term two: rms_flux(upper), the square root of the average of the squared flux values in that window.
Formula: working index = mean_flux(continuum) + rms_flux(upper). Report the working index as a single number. 42.2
